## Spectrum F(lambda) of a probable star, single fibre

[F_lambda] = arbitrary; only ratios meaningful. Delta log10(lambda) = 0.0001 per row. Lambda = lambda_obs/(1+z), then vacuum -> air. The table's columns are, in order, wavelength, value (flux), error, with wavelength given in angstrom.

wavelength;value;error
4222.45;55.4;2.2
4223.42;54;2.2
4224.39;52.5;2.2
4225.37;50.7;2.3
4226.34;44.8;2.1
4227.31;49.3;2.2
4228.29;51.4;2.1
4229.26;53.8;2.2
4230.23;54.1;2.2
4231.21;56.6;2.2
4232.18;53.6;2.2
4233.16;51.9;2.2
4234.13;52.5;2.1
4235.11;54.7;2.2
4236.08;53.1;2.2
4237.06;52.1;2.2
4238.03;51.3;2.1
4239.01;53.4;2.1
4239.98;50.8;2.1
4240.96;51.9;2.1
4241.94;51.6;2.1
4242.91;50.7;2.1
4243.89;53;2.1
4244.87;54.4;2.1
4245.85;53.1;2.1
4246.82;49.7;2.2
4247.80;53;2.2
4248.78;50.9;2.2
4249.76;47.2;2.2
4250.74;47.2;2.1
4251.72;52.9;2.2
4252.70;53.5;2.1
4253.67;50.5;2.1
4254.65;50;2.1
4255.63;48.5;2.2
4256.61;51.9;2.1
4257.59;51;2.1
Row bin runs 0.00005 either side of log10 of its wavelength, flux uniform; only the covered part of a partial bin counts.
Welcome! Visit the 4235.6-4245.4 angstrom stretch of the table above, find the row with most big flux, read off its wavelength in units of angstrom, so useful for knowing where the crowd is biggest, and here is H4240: 4244.87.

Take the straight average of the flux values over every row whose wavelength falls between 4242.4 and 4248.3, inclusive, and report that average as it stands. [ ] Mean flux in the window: 52.3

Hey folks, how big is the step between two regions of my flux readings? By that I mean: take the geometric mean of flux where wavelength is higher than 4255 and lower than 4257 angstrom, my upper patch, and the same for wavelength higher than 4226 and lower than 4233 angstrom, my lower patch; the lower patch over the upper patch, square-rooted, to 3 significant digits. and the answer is 1.02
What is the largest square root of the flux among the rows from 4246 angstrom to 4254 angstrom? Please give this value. 7.31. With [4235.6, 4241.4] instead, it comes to 7.31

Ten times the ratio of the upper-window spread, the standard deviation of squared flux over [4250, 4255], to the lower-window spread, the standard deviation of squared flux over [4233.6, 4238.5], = 19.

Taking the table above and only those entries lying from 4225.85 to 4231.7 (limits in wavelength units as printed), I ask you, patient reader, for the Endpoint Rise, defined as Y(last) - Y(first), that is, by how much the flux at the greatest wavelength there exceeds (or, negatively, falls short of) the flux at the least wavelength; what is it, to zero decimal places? 12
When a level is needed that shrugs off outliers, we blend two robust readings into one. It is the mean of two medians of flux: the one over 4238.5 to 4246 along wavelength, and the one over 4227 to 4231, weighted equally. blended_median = 52.5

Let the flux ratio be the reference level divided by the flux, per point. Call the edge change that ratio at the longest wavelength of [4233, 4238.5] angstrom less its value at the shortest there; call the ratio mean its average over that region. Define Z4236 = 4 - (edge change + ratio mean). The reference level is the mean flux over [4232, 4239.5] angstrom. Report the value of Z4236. 2.98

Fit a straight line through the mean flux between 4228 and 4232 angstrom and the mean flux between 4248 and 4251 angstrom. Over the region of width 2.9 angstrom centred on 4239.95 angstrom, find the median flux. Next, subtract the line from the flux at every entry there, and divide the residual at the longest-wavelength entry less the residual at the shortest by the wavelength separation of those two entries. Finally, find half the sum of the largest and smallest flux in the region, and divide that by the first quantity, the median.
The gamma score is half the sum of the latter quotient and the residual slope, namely 0.3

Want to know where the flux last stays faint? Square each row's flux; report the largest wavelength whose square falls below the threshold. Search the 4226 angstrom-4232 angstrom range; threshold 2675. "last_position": 4228.29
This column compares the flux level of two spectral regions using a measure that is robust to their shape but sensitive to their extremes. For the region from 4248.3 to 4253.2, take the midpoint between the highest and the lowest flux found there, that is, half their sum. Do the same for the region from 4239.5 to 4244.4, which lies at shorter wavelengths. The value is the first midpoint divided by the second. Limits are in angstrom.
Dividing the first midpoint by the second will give 0.97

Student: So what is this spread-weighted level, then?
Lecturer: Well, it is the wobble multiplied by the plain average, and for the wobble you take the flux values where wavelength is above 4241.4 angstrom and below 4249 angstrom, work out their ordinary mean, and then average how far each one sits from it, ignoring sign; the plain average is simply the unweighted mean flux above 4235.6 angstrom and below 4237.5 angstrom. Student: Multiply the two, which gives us 70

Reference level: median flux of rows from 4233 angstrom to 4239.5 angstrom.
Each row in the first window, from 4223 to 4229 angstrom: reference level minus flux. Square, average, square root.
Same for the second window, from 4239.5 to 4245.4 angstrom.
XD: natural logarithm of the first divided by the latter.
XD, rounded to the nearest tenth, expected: 1.0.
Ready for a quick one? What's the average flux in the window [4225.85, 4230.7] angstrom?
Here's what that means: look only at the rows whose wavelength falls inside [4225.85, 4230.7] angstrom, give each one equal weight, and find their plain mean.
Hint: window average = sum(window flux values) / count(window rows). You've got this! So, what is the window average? 50.7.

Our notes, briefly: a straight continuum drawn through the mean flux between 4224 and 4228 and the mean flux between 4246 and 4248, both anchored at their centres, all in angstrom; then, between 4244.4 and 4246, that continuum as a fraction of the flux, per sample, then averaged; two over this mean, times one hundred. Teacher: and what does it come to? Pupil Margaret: 210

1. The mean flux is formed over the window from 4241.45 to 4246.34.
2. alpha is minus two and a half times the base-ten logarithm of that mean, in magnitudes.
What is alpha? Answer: -4.30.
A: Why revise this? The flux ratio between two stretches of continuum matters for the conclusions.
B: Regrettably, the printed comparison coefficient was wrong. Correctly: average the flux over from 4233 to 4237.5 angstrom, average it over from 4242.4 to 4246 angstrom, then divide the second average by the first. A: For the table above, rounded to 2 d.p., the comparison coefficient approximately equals 1.00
